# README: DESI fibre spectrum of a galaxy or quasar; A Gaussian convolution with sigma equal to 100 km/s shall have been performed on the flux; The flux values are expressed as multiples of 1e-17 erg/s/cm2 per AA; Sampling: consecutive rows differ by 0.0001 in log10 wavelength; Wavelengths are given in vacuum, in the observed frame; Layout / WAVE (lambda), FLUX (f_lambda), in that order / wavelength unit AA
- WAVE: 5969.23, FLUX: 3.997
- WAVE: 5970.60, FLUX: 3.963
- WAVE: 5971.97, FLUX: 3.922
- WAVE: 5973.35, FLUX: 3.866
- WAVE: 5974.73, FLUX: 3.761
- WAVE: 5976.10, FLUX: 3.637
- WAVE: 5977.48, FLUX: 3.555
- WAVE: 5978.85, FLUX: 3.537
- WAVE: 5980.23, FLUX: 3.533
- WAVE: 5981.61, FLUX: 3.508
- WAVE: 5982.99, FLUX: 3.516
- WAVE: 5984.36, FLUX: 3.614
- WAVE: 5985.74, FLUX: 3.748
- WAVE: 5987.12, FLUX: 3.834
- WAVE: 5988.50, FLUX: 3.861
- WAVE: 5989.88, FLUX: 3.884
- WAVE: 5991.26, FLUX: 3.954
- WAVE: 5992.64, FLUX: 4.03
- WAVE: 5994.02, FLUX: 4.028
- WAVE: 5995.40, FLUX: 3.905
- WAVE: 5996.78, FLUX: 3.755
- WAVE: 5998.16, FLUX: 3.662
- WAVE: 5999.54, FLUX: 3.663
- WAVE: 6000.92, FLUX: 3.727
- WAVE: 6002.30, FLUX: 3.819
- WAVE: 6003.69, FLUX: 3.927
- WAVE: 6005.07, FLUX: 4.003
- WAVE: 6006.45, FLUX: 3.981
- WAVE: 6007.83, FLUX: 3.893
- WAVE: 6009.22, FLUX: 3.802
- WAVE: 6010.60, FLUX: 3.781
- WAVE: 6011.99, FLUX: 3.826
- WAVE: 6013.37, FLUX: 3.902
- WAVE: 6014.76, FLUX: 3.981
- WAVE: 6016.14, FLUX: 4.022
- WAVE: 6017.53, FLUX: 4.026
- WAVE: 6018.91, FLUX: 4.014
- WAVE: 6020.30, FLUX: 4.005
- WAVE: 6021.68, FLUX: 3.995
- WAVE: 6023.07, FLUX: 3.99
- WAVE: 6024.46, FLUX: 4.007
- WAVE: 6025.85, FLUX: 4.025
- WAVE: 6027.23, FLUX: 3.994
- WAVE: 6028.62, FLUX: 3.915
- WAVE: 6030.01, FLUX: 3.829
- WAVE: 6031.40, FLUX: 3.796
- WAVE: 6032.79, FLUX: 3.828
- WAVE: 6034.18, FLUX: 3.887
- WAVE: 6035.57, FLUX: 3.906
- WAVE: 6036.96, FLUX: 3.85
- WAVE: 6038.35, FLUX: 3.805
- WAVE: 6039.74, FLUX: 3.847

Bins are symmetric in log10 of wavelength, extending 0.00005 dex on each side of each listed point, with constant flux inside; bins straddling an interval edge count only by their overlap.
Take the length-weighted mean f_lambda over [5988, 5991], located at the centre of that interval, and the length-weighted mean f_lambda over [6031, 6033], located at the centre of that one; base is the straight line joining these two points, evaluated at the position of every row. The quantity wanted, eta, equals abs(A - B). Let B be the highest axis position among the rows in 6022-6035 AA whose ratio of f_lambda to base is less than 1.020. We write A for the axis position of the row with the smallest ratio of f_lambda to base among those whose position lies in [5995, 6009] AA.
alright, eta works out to 34.6 AA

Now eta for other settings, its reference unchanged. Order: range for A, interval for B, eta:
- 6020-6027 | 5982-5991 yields 33.2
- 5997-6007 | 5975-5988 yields 11.0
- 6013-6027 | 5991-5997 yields 16.6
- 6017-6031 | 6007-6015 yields 16.6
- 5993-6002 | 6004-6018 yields 15.2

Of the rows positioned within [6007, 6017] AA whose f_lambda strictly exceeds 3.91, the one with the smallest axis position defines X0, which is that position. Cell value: 6014.76 AA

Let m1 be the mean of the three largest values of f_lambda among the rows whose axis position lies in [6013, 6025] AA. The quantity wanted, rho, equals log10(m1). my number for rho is 0.604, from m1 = 4.02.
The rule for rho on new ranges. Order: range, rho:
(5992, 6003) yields 0.601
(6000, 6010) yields 0.599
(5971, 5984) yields 0.585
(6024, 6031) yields 0.603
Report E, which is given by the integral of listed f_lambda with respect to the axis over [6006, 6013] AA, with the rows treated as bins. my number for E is 27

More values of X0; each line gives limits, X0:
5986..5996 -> 5991.26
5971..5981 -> 5971.97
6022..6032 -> 6023.07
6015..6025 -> 6016.14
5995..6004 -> 6003.69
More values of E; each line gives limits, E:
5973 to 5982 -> 33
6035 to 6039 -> 15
